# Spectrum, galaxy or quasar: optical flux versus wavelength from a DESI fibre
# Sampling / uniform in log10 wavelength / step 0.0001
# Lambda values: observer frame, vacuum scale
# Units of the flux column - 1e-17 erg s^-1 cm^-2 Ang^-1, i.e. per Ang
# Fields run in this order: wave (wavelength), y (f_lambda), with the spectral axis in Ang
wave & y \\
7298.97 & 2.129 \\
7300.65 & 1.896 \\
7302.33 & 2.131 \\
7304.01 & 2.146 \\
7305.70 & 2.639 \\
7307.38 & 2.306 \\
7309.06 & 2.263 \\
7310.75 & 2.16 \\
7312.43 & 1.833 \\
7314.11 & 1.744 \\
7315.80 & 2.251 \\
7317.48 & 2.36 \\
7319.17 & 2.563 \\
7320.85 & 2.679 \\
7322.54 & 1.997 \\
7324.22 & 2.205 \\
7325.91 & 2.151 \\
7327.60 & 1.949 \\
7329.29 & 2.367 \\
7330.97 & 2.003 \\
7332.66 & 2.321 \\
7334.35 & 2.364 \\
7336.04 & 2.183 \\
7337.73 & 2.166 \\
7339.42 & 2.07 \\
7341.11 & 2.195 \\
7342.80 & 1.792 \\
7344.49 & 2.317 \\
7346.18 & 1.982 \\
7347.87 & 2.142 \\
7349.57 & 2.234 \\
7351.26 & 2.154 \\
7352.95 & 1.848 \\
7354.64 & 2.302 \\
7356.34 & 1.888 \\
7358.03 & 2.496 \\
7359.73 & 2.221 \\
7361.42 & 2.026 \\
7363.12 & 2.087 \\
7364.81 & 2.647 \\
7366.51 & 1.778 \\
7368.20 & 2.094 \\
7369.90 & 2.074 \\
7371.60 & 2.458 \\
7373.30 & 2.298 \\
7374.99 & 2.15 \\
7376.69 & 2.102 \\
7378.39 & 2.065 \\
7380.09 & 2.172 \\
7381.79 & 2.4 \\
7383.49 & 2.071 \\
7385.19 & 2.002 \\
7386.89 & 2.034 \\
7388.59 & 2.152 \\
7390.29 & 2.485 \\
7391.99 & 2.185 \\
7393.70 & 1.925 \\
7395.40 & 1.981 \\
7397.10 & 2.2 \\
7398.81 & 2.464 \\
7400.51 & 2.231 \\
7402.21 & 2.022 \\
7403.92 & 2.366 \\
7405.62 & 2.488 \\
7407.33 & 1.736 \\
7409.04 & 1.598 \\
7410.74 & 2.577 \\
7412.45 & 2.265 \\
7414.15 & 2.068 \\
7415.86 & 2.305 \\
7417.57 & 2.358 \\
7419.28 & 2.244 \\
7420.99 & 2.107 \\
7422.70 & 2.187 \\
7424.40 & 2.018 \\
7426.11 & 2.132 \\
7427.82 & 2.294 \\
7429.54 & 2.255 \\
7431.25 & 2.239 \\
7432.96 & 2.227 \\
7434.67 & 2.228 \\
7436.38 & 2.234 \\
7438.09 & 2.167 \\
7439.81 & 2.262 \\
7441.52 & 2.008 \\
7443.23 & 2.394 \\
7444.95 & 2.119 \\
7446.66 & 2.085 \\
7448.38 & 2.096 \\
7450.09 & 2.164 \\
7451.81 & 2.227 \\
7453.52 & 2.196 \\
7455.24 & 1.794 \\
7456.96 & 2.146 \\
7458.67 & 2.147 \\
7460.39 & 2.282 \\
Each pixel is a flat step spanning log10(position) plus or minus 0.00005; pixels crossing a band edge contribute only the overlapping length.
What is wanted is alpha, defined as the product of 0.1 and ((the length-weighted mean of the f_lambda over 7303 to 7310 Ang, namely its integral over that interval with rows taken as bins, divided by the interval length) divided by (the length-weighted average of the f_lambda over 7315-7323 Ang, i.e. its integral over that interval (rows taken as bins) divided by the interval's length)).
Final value 0.097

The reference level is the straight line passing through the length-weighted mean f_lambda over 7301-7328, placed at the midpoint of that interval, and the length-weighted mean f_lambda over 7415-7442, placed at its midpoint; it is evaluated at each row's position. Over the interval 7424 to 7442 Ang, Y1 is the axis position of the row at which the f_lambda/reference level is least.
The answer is 7441.52 Ang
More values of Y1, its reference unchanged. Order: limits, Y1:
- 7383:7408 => 7407.33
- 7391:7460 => 7409.04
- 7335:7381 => 7366.51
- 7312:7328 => 7314.11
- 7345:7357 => 7352.95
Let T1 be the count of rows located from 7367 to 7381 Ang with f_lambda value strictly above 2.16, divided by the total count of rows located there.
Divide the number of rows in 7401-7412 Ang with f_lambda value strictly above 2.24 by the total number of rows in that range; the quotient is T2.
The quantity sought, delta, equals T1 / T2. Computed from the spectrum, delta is 0.75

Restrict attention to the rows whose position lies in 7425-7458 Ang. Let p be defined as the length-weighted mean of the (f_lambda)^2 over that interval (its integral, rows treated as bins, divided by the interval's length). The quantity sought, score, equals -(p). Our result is -4.73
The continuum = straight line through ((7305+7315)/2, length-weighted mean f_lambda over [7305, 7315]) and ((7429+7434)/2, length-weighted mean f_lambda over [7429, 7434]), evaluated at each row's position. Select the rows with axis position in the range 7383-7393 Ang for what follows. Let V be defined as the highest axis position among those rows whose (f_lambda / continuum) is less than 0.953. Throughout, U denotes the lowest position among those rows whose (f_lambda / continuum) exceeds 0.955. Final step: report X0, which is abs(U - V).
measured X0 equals 1.7 Ang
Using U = 7388.59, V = 7386.89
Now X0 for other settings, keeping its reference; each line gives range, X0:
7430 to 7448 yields 15.4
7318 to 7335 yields 11.8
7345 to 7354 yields 5.1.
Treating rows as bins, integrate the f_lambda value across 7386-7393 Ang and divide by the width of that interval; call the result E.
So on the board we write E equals 2.21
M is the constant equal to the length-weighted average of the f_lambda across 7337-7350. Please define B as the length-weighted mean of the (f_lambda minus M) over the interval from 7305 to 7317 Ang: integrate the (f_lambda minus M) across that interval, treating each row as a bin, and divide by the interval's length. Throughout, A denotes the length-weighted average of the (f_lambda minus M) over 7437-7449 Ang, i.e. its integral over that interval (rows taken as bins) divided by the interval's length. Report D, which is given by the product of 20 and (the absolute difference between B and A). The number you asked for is 0.1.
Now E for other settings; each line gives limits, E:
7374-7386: 2.14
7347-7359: 2.15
